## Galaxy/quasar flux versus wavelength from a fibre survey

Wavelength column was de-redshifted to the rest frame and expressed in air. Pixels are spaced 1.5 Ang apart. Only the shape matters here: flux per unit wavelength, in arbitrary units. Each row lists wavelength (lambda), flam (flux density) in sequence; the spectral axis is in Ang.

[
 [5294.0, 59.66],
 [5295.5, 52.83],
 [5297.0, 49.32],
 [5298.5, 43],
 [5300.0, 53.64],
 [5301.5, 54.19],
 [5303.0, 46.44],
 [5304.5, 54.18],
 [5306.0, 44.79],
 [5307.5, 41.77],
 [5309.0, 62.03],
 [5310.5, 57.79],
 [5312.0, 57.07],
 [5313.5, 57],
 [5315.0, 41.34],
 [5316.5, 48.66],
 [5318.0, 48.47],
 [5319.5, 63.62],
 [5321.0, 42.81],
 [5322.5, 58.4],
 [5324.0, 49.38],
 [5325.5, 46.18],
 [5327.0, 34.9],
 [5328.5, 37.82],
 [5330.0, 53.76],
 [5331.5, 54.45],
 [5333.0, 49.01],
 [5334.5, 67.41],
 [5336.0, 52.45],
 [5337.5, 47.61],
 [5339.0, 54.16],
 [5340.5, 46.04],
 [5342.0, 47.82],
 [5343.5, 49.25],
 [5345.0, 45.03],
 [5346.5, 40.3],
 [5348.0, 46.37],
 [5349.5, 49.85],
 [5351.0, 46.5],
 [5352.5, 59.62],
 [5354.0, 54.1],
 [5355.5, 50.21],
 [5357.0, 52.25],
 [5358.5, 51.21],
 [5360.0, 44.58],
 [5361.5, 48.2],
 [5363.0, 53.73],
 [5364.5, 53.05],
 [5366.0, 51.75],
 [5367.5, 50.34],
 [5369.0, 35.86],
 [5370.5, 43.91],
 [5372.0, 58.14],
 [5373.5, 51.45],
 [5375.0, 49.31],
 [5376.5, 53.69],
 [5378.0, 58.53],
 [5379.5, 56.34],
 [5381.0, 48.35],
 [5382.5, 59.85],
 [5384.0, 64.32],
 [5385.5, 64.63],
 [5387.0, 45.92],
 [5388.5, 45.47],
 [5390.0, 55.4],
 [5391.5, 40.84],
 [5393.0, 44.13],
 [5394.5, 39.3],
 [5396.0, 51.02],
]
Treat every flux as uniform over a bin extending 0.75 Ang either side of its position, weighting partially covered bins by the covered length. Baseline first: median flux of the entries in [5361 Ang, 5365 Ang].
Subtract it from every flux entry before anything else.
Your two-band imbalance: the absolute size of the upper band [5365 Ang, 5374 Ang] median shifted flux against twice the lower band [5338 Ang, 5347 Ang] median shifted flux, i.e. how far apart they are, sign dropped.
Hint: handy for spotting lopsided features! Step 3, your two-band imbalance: 10.1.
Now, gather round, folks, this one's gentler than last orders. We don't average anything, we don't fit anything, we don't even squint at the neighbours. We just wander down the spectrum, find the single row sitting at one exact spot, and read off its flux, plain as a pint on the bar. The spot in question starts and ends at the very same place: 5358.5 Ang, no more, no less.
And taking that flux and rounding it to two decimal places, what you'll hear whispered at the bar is 51.21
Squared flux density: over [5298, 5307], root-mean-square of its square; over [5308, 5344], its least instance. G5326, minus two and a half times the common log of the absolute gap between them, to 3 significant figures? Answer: -7.77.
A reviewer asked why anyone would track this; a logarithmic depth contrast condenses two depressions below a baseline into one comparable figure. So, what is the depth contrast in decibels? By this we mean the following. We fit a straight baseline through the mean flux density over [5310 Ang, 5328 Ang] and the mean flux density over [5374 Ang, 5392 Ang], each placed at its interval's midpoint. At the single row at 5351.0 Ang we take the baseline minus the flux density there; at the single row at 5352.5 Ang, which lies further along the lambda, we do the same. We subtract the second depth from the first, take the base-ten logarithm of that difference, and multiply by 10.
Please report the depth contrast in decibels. 11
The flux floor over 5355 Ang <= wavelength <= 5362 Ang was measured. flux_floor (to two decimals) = 44.58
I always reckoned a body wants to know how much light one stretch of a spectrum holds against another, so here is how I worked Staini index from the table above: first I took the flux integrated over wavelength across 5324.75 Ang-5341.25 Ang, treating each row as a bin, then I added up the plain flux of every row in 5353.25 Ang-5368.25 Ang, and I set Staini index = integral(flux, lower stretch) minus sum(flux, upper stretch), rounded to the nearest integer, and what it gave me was 306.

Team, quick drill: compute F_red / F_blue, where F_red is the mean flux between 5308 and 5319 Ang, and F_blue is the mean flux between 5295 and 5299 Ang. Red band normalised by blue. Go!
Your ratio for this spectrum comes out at 1.10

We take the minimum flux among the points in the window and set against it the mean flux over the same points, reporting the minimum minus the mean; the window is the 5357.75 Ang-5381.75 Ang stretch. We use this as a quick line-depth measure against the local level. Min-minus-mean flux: -14.7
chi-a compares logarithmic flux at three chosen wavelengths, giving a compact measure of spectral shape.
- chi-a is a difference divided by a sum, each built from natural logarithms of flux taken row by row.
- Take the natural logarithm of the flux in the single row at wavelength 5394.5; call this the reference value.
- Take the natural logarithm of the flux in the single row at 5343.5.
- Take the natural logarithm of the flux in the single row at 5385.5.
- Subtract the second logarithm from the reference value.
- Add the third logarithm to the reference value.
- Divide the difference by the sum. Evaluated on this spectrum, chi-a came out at -0.029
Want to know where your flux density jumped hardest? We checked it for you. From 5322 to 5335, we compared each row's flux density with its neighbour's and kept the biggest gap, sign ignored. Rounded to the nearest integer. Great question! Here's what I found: 18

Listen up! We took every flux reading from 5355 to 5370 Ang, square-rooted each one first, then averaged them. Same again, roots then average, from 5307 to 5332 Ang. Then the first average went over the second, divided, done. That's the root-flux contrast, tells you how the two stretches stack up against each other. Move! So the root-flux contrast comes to 0.99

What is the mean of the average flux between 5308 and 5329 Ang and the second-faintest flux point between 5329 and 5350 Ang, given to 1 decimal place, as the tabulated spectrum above 47.7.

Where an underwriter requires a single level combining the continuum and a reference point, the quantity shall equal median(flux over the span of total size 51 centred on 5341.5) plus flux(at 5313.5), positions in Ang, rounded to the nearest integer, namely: 106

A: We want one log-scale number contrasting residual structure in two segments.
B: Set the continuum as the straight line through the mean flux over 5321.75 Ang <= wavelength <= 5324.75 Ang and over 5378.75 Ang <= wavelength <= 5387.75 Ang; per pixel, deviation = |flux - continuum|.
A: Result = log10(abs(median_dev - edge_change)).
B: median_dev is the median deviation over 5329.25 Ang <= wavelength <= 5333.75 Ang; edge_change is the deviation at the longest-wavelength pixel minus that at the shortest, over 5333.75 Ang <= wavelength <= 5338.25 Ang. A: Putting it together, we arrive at 0.82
